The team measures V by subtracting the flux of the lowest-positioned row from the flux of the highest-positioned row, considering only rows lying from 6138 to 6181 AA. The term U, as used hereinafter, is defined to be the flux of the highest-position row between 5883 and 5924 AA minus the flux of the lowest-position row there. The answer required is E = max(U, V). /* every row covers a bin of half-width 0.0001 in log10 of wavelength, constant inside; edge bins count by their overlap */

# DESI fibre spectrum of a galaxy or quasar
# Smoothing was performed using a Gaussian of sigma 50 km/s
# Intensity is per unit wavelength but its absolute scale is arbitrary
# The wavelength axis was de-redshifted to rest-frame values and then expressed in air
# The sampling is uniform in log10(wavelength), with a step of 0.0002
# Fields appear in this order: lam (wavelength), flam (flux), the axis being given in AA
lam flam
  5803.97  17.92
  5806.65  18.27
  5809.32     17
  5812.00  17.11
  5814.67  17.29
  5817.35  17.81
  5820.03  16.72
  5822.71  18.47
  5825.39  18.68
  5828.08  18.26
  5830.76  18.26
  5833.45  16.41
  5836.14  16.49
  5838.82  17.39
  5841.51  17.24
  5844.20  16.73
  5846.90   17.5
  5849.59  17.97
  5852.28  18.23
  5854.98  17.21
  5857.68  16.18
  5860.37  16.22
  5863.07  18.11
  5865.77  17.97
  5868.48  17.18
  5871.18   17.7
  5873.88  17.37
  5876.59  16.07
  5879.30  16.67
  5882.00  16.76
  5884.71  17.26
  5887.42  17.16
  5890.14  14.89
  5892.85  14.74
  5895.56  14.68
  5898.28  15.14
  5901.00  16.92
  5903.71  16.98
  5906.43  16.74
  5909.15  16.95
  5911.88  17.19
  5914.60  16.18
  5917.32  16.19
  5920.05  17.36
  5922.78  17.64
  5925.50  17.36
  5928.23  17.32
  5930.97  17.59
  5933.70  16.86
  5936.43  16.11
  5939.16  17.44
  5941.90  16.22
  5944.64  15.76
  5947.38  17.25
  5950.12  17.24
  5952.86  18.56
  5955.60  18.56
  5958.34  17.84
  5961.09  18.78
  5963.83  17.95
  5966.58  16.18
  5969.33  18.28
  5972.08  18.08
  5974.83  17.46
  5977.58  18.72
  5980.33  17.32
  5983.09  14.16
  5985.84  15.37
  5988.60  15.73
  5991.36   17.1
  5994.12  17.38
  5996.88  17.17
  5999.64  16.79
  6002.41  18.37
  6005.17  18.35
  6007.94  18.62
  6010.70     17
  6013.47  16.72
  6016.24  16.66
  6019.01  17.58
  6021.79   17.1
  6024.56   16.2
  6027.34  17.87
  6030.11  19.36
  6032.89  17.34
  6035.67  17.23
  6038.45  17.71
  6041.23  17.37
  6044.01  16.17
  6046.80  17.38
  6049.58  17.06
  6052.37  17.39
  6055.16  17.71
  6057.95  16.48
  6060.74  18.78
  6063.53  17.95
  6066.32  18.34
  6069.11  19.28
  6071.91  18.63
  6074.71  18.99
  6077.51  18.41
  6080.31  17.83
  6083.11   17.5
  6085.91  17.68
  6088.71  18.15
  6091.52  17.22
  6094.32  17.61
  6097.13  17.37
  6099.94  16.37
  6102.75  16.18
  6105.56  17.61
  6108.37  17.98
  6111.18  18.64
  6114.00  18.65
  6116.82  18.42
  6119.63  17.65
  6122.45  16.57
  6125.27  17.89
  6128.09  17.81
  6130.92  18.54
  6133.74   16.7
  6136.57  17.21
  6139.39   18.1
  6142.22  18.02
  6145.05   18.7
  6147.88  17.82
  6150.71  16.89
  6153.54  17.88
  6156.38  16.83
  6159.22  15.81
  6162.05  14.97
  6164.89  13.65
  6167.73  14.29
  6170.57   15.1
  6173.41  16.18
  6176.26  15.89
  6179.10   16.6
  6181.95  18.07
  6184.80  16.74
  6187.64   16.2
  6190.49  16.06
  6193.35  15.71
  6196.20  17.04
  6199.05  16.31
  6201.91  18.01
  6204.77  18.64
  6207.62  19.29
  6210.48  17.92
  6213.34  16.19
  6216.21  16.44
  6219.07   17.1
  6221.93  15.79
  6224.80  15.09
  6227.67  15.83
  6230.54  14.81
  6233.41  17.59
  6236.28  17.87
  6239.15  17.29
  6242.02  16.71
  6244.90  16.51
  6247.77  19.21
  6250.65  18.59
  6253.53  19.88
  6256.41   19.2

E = 0.4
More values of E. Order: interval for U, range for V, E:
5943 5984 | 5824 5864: -0.6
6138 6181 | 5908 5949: 0.3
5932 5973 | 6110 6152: 1.2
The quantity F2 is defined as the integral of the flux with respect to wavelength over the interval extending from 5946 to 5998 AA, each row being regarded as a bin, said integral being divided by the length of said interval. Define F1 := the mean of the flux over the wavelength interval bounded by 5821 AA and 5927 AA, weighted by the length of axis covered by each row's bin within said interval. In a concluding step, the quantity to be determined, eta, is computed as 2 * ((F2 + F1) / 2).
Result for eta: 34.3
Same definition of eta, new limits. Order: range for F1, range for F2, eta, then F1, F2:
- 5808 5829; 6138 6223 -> 34.4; 17.7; 16.7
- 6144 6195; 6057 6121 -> 34.2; 16.3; 17.9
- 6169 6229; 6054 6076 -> 34.9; 16.7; 18.3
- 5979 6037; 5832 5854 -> 34.4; 17.1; 17.2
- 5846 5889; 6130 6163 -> 34.5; 17.2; 17.3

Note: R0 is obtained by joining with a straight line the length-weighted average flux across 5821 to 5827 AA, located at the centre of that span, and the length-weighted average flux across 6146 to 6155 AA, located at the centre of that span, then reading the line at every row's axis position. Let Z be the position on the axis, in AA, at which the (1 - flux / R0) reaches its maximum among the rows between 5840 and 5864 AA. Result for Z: 5857.68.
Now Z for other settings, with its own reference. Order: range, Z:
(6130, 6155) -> 6133.74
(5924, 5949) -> 5944.64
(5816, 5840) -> 5833.45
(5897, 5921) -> 5898.28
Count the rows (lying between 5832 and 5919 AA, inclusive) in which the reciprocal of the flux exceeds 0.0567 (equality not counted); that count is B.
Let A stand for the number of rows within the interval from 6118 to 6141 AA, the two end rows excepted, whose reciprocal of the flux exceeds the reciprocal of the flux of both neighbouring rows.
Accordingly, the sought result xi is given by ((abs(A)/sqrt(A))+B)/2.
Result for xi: 14.4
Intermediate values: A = 3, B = 27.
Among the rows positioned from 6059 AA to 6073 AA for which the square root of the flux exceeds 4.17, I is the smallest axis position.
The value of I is 6060.74 AA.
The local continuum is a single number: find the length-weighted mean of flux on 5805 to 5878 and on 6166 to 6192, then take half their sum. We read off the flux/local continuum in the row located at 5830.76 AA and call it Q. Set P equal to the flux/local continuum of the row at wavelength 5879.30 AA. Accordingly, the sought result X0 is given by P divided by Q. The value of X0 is 0.91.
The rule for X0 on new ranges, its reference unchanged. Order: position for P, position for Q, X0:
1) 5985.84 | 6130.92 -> 0.83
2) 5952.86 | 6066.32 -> 1.01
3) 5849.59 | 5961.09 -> 0.96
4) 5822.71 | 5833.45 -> 1.13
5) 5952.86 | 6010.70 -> 1.09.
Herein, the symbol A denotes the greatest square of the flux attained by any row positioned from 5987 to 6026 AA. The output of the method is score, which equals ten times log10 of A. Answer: 25.4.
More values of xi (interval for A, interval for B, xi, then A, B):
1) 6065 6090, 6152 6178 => 4.7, 2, 8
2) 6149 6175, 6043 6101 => 5.5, 1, 10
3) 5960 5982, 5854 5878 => 3.7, 2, 6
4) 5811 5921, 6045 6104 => 6.5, 9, 10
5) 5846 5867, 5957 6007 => 5.5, 1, 10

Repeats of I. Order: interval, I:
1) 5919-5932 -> 5922.78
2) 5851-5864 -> 5852.28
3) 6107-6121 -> 6108.37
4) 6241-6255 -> 6247.77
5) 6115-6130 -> 6116.82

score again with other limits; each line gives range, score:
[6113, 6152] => 25.4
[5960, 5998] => 25.5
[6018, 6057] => 25.7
